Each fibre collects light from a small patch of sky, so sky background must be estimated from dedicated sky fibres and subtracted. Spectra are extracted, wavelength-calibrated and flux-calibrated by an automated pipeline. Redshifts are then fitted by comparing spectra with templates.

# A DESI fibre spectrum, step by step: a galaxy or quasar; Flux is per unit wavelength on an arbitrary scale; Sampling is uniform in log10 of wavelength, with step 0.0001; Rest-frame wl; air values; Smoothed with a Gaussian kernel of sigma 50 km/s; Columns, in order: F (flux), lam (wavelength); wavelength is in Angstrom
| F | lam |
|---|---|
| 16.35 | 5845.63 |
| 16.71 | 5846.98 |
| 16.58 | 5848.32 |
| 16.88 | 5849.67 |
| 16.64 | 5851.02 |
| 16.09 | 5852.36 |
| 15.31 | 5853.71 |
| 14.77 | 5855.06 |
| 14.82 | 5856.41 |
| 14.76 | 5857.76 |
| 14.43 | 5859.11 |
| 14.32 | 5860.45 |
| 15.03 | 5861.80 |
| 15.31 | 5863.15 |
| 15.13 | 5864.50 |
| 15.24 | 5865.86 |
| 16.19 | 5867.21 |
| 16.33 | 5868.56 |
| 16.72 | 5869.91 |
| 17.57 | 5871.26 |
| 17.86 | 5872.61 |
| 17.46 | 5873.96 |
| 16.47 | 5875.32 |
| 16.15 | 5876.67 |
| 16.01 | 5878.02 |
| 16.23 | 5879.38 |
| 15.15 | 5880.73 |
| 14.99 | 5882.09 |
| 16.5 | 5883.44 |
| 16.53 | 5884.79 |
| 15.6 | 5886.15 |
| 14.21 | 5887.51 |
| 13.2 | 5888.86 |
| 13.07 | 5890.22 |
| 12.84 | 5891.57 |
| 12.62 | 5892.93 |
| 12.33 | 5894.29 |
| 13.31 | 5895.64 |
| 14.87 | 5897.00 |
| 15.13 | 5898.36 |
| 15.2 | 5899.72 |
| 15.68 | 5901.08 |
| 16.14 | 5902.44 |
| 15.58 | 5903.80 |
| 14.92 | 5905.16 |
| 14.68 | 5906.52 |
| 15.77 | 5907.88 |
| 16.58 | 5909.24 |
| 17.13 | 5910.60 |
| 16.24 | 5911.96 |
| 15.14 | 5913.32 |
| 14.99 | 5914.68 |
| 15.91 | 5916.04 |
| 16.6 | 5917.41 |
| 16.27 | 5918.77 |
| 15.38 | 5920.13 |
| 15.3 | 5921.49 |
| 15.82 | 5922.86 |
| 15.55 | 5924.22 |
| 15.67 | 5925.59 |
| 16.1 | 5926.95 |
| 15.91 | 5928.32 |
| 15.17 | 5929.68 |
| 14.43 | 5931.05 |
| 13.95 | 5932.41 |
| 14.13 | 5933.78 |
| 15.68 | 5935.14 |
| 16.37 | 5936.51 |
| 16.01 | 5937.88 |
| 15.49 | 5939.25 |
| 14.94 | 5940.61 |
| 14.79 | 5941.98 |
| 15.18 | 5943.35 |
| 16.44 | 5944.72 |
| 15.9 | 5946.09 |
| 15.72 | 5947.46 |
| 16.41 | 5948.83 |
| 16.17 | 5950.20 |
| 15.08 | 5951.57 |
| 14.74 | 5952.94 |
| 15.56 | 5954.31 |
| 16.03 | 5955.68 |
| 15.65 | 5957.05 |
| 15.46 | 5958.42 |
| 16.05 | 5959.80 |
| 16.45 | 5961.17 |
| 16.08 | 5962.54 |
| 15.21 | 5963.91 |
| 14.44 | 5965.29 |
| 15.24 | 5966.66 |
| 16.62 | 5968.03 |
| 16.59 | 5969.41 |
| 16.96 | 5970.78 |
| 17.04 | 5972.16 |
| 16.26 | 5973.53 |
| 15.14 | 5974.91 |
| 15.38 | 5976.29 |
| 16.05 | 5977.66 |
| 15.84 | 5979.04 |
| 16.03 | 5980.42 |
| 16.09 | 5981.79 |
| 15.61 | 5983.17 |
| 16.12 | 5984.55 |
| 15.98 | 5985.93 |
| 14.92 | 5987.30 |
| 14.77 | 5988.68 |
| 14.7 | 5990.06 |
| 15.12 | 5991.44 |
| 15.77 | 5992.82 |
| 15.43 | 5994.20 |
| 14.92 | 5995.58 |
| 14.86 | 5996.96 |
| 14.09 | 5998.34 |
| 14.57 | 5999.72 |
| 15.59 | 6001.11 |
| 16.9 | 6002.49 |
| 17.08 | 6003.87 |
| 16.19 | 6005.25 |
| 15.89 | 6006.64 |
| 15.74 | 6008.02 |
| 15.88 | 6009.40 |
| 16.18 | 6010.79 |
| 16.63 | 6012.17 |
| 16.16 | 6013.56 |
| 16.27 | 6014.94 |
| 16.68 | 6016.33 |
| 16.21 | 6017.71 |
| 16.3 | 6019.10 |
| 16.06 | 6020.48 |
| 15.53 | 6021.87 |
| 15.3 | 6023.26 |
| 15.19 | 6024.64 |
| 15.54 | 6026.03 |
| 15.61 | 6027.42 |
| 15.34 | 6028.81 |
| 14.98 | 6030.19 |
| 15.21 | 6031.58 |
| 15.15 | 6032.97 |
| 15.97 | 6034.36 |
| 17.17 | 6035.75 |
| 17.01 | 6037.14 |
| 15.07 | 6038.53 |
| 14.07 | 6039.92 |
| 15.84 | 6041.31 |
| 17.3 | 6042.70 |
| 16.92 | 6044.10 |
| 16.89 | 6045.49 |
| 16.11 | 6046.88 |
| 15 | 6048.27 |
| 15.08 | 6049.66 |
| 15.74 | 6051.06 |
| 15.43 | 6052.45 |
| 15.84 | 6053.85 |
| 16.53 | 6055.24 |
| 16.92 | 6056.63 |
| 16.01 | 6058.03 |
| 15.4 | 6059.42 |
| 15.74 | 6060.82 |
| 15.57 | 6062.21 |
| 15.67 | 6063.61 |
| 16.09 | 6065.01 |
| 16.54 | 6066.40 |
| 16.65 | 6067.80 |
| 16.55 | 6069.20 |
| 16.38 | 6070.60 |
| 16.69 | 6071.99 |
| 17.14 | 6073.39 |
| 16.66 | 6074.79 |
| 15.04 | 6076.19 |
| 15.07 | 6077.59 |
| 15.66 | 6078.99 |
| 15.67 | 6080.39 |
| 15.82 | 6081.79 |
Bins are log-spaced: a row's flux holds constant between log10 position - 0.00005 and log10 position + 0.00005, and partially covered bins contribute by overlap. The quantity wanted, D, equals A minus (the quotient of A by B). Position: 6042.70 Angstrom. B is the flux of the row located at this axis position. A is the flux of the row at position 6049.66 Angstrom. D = 14.2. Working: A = 15.08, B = 17.3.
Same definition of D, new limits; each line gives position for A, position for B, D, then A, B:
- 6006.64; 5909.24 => 14.9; 15.89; 16.58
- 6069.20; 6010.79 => 15.5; 16.55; 16.18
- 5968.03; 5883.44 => 15.6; 16.62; 16.5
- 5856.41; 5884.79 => 13.9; 14.82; 16.53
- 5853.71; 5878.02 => 14.4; 15.31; 16.01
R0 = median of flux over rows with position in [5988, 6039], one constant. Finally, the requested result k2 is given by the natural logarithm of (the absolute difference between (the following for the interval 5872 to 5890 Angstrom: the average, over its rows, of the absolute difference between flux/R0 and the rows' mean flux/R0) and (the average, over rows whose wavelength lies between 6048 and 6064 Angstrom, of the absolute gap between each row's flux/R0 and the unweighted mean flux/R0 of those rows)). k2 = -3.3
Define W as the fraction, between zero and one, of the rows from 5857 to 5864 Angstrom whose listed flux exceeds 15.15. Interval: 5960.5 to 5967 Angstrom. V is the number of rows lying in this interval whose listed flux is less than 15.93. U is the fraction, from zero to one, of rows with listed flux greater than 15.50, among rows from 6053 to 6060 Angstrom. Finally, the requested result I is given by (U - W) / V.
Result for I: 0.2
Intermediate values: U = 0.80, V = 3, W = 0.2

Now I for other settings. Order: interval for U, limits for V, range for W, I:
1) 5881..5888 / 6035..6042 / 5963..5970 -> -0.1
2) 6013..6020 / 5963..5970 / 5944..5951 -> 0.0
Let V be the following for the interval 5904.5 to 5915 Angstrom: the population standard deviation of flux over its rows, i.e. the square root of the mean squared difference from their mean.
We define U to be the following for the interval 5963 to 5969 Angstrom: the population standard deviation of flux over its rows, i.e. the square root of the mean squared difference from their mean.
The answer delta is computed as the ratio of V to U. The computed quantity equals 1.06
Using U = 0.8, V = 0.84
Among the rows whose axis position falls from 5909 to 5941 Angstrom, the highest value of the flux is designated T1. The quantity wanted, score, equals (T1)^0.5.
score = 4.14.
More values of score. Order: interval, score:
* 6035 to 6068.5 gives 4.16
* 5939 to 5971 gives 4.12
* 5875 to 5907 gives 4.07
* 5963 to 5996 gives 4.13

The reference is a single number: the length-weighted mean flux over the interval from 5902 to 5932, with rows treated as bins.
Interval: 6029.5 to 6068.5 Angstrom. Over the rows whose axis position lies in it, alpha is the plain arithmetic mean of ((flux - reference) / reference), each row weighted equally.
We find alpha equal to 0.02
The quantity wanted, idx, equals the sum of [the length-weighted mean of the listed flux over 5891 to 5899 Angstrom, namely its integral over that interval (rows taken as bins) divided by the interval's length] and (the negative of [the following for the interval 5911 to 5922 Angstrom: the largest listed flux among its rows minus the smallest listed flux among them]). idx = 11.9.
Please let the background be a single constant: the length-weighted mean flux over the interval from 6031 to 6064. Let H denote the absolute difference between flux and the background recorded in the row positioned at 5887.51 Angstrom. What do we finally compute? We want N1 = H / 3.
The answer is 0.57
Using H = 1.70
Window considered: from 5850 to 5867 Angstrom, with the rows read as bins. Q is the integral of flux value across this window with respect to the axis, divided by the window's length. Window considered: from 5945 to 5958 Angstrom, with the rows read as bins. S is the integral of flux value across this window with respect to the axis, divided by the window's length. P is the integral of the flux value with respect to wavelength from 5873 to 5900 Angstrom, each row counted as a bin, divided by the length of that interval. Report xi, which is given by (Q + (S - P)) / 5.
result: 3.20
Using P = 14.9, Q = 15.2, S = 15.7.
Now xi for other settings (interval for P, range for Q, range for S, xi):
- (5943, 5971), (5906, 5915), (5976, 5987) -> 3.19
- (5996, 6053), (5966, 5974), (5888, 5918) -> 3.11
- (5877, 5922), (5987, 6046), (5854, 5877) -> 3.27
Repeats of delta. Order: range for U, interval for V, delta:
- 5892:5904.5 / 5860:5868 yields 0.41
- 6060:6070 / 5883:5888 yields 2.20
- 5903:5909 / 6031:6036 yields 1.81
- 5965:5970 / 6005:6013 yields 0.32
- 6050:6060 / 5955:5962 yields 0.66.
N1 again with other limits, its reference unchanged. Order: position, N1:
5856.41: 0.36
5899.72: 0.24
